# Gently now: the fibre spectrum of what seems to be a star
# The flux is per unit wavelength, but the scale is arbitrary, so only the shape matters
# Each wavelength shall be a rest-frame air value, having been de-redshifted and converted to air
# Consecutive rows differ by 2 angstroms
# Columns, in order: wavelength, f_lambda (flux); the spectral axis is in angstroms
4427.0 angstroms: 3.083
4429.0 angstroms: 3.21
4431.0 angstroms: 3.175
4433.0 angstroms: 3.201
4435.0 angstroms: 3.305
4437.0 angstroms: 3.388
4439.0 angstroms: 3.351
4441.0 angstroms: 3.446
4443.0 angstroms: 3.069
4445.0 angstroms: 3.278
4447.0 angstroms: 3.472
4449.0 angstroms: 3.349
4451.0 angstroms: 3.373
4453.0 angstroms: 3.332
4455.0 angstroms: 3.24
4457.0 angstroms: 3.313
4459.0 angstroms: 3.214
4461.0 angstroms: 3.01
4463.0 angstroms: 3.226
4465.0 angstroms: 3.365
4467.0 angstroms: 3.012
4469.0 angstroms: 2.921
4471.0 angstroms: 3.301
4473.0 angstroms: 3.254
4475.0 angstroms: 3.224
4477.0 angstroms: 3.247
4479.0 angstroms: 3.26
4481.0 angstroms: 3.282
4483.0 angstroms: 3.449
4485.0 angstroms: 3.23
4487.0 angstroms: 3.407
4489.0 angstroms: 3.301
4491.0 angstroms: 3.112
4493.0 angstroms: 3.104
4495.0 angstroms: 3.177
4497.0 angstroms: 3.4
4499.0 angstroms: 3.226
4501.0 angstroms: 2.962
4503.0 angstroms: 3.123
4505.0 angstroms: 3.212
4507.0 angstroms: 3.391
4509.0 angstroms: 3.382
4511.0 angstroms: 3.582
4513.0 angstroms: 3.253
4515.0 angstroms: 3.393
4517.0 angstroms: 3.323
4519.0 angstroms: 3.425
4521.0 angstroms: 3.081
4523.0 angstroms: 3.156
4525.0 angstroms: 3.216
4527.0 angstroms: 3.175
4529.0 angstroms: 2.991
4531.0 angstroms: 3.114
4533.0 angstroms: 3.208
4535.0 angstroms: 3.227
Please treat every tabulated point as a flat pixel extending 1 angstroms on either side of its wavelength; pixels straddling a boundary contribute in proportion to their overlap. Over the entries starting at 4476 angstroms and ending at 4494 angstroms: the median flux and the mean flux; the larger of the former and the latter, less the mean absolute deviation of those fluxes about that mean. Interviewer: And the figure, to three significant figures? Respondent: 3.18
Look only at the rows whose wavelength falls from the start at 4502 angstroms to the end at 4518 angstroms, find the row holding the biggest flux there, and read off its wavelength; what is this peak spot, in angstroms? 4511.0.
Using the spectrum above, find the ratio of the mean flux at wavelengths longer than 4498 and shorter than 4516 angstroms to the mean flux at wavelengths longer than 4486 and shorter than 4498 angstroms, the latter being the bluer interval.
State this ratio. 1.01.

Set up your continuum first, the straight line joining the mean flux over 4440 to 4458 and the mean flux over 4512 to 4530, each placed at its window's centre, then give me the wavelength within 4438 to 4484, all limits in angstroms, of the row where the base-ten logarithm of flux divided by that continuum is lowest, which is 4469.0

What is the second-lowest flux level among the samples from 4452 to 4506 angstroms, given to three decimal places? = 2.962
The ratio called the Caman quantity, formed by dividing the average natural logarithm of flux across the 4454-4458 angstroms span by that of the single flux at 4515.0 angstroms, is 0.97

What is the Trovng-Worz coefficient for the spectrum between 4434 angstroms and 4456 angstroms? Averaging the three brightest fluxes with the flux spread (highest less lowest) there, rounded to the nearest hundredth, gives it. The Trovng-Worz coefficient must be 1.92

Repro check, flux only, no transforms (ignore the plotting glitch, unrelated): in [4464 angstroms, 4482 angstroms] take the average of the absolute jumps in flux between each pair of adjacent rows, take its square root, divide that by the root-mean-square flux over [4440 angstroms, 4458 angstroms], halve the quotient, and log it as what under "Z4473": 0.052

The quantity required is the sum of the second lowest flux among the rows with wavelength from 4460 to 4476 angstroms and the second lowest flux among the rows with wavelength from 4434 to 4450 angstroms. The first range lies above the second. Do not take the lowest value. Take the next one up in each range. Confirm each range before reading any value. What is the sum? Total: 6.29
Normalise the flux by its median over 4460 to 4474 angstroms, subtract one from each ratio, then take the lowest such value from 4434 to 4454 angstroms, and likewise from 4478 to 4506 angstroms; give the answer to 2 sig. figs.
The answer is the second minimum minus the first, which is -0.033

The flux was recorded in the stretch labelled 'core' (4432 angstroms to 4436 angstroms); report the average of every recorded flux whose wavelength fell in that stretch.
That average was 3.25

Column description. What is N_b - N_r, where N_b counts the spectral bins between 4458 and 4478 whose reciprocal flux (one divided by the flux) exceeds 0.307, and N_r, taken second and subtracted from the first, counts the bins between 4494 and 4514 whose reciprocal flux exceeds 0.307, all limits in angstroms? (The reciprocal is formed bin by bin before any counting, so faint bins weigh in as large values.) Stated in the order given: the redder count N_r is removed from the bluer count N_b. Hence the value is 2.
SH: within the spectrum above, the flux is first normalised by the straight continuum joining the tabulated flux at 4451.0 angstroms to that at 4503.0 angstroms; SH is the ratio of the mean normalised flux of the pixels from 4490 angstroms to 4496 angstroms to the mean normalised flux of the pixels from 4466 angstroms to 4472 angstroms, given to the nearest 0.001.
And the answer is 1.054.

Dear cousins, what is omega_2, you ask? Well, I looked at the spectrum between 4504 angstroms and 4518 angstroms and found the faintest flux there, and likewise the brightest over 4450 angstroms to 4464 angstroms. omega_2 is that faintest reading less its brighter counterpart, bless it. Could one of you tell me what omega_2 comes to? -0.16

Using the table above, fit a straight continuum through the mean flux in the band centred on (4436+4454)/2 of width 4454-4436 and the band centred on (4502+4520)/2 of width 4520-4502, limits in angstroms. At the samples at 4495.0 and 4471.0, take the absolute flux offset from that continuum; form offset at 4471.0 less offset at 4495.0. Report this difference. -0.13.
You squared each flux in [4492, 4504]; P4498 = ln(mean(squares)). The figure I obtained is 2.31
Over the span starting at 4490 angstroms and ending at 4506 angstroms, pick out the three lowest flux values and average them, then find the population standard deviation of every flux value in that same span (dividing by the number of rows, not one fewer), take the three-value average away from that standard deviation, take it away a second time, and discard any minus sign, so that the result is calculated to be 6.0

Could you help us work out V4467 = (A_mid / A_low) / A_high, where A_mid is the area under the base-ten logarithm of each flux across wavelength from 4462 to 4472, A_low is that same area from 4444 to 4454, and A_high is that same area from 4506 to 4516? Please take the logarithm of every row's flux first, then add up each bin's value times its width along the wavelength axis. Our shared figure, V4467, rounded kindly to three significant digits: 0.179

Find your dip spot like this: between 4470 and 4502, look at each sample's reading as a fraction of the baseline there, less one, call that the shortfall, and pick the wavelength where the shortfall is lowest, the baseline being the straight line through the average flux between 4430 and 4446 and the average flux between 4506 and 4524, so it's 4501.0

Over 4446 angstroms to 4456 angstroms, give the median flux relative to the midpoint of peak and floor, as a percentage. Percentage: 100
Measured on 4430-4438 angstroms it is 99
